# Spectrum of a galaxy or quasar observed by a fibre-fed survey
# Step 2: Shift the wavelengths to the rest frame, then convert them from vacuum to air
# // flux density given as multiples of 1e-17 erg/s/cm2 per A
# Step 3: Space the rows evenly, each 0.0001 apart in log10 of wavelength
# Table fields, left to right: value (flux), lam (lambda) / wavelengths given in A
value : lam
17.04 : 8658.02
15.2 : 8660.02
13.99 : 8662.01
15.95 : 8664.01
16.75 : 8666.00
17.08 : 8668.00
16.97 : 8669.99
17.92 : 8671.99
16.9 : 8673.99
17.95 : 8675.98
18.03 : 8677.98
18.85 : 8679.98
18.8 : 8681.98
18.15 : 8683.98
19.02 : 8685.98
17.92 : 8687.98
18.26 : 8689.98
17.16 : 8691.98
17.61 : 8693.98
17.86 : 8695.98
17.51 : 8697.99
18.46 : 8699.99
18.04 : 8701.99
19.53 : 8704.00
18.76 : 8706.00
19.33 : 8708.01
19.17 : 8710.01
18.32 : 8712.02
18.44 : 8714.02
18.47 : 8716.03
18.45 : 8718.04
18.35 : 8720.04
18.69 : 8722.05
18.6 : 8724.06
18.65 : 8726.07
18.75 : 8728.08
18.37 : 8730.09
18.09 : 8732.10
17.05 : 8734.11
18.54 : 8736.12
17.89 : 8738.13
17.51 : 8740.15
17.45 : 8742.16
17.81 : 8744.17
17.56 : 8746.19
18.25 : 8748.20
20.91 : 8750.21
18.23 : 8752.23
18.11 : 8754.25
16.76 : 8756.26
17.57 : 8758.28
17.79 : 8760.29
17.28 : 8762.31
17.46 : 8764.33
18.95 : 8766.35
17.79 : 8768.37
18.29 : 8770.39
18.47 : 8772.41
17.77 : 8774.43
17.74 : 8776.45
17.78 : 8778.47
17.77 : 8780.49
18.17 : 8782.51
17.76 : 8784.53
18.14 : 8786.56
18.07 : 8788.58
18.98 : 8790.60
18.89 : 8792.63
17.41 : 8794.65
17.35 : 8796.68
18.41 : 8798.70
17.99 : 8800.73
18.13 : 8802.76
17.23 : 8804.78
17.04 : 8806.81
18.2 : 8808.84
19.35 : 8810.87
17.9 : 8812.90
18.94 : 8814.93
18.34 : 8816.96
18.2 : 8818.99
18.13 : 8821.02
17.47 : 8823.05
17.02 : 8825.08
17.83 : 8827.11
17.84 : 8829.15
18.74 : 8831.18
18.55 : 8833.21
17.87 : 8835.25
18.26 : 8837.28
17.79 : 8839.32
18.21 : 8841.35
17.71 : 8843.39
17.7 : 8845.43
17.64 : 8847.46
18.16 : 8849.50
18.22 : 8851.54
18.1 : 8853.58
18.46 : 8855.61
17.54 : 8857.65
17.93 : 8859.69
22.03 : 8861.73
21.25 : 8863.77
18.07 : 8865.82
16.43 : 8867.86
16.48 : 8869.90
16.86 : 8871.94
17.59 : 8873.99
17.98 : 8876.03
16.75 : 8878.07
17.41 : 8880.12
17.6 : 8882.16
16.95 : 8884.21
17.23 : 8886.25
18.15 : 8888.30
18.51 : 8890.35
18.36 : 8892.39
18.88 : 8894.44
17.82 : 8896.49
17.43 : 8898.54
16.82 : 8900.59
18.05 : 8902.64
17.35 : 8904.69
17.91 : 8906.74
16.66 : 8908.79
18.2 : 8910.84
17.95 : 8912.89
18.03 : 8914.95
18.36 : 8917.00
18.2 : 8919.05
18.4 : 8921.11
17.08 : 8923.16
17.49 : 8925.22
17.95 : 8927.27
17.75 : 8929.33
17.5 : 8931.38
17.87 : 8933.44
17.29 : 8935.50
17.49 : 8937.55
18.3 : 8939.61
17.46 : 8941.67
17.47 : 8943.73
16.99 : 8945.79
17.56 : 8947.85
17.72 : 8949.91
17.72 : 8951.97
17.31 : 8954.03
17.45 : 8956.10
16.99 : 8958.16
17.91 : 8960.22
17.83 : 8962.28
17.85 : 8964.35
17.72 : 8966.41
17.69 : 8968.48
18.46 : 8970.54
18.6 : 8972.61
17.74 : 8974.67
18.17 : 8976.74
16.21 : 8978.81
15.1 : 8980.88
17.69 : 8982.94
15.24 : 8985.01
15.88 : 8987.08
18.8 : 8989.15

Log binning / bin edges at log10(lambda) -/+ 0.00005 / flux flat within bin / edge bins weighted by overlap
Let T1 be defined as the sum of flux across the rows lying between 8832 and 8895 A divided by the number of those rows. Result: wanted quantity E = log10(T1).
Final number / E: 1.26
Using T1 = 18.0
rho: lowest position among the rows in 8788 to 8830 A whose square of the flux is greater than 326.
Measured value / 8788.58 A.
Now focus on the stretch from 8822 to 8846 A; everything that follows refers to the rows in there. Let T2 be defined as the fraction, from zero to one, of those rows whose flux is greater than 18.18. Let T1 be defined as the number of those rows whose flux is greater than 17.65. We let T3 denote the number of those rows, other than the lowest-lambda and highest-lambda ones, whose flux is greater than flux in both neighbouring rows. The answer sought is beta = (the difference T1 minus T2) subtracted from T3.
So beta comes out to -6.7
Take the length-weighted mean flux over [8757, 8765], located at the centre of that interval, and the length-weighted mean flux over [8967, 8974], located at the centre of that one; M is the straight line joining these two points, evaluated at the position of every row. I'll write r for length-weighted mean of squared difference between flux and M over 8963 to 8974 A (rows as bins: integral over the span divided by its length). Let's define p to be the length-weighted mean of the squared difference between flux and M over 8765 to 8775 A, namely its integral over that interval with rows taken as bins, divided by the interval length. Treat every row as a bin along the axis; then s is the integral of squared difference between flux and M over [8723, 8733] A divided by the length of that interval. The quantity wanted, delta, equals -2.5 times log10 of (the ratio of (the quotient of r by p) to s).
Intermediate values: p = 0.7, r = 0.16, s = 1.3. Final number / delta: 1.9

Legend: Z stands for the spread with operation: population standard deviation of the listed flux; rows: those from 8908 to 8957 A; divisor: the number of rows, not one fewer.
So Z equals 0.44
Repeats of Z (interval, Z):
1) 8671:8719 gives 0.64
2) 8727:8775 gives 0.79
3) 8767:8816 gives 0.56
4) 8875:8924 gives 0.60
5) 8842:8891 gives 1.26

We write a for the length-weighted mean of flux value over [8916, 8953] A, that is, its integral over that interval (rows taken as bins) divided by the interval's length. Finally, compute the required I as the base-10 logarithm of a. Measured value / 1.25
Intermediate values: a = 17.7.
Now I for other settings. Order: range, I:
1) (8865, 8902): 1.24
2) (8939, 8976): 1.25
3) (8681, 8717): 1.26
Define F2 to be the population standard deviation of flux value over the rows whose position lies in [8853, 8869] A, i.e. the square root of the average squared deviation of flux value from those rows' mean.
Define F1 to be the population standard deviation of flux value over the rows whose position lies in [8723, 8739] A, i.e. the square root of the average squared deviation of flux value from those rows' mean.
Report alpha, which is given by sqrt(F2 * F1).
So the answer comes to 0.97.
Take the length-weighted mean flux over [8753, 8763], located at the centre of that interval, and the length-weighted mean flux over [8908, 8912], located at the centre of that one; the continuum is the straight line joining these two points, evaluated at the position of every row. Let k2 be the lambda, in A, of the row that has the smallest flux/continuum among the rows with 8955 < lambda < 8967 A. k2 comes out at 8958.16 A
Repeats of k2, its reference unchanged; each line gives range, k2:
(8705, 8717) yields 8712.02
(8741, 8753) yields 8742.16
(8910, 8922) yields 8912.89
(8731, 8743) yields 8734.11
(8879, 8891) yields 8884.21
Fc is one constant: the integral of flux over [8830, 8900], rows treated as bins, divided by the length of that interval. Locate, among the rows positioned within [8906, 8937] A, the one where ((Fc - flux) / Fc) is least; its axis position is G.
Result 8921.11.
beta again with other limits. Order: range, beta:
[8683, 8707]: -3.6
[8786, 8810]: -4.7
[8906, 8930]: -4.7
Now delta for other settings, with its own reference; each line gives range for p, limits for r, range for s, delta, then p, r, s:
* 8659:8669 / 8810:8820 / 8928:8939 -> -0.2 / 3.1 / 1.01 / 0.3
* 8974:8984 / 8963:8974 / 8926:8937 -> 1.6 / 3.0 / 0.16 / 0.2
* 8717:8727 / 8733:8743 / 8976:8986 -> 3.3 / 1.4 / 0.33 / 4.8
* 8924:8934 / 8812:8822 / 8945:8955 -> -1.9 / 0.2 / 0.51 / 0.5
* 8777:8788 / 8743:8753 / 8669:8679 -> -4.1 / 0.2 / 2.65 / 0.4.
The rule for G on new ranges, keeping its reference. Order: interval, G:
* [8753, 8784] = 8766.35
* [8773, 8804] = 8790.60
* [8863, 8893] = 8863.77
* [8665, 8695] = 8685.98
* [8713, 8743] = 8728.08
